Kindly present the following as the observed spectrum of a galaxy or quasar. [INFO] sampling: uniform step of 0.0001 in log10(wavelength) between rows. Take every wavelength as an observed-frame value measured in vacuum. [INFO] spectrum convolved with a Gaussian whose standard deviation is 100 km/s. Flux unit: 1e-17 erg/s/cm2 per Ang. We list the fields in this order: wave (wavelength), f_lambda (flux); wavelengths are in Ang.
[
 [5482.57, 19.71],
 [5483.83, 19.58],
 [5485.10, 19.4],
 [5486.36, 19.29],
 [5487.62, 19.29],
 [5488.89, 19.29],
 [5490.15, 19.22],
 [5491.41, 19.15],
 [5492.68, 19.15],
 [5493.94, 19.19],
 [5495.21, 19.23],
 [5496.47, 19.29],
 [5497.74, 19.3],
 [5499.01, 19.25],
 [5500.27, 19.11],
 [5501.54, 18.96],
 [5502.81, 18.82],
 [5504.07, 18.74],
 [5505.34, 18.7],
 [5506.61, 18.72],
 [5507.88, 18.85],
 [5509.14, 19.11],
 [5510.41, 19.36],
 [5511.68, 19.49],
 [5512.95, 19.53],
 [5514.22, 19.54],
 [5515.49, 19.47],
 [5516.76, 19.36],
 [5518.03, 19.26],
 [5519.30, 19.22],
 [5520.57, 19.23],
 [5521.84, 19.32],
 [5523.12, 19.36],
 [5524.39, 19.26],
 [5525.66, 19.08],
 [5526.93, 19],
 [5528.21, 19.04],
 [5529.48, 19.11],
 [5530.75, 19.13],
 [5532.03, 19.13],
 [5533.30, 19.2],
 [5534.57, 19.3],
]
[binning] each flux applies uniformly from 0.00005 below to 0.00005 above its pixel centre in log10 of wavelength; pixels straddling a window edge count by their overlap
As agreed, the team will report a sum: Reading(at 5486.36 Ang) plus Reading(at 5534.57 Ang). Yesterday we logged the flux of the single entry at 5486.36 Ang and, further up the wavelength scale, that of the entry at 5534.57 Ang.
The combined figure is 38.6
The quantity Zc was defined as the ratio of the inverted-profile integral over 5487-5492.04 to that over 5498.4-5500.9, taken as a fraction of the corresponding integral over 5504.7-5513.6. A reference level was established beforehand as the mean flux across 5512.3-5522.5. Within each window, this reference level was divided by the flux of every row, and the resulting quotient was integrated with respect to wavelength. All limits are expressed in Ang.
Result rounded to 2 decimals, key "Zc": 0.22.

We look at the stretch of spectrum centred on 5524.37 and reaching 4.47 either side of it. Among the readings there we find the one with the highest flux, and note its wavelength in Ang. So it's 5523.12 Ang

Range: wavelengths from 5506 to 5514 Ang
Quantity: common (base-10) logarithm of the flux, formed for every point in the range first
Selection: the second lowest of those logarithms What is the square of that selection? 1.63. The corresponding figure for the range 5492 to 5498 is 1.65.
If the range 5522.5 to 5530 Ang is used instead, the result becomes 1.64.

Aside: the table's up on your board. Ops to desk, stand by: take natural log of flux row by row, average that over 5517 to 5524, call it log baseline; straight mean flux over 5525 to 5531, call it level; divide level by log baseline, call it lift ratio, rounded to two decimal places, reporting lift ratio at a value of 6.45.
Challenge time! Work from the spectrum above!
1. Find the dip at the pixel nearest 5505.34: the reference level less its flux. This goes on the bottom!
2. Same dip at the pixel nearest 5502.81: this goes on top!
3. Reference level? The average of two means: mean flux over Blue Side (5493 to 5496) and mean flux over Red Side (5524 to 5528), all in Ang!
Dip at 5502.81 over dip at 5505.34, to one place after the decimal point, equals 0.7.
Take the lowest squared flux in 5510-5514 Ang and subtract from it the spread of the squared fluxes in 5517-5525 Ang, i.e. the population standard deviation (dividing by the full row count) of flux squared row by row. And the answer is 373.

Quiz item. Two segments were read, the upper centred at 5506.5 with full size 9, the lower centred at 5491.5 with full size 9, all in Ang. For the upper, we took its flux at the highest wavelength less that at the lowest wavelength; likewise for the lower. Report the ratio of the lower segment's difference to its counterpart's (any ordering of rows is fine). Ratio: 0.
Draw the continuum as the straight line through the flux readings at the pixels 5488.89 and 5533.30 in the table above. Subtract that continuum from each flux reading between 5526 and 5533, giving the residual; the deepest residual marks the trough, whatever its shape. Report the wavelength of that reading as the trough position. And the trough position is 5526.93 Ang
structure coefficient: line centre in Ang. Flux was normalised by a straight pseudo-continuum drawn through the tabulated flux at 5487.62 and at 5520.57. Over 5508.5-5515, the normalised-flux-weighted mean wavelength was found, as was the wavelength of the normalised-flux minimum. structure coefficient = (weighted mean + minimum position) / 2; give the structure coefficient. 5510.4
